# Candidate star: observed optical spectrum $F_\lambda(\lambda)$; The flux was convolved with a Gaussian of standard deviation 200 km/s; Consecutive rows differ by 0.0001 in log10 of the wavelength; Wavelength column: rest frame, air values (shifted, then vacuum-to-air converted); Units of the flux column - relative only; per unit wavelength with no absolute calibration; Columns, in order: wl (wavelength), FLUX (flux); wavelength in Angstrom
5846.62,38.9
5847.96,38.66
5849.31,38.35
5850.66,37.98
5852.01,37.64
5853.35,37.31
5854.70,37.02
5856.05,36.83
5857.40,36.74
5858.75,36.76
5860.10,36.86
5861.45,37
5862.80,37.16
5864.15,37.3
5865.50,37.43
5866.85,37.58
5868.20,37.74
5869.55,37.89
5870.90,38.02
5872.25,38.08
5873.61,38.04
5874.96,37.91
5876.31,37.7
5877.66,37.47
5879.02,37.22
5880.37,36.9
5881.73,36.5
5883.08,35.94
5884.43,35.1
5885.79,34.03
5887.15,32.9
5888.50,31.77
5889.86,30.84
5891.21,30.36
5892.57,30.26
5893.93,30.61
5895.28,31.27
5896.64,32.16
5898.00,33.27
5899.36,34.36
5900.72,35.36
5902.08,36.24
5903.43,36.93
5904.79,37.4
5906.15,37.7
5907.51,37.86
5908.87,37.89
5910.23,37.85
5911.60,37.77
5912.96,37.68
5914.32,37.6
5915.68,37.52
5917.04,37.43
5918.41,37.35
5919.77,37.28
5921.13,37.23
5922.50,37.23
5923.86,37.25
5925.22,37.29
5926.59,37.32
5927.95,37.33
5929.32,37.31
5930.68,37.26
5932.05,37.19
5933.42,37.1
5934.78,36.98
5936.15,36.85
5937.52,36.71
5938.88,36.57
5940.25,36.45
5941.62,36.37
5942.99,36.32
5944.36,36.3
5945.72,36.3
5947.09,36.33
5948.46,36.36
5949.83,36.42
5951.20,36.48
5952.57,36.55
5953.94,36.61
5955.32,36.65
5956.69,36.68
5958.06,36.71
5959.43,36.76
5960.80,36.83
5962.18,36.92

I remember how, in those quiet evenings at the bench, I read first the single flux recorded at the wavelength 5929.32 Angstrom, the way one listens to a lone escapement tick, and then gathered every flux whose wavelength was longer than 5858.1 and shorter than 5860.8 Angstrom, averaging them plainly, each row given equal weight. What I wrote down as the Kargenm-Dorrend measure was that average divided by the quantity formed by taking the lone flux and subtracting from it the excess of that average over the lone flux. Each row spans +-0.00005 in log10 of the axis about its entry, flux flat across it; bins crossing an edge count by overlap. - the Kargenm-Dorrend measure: 0.97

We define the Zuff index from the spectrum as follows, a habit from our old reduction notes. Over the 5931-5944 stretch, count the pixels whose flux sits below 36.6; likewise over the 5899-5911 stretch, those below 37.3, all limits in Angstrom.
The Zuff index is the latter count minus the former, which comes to 0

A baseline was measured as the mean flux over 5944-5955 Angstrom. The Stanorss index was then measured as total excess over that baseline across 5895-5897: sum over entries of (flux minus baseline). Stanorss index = -9.4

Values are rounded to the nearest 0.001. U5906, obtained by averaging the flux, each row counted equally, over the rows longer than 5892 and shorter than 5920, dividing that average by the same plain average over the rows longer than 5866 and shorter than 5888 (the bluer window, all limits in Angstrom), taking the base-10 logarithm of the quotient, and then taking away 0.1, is -0.112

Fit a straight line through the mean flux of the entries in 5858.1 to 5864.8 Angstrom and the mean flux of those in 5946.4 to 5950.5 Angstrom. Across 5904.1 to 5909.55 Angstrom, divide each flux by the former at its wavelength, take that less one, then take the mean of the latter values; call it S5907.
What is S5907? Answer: 0.028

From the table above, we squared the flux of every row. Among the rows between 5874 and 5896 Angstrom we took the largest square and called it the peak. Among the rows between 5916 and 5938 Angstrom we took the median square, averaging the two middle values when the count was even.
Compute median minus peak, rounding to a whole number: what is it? -49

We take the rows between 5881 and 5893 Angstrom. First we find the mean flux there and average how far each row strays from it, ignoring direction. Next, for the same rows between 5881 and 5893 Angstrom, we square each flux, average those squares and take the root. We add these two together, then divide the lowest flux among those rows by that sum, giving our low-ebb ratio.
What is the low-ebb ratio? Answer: 0.859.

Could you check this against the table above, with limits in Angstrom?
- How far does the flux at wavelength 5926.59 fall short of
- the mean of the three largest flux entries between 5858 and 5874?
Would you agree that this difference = 0.73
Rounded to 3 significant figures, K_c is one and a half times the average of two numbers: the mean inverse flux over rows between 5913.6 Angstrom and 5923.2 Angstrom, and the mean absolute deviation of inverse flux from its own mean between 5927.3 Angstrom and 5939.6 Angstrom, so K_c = 0.0202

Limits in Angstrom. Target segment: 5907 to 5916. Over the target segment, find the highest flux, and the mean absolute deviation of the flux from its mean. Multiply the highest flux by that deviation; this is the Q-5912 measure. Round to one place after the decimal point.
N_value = 4.5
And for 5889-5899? 28.0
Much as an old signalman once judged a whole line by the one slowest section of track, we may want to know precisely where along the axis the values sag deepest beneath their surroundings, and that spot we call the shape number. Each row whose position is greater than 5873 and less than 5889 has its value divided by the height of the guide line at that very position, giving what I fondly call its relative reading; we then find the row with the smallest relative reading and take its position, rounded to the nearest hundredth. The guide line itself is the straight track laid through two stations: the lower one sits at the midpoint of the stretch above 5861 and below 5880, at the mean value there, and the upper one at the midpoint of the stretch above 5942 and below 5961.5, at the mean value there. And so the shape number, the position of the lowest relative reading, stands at 5888.50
